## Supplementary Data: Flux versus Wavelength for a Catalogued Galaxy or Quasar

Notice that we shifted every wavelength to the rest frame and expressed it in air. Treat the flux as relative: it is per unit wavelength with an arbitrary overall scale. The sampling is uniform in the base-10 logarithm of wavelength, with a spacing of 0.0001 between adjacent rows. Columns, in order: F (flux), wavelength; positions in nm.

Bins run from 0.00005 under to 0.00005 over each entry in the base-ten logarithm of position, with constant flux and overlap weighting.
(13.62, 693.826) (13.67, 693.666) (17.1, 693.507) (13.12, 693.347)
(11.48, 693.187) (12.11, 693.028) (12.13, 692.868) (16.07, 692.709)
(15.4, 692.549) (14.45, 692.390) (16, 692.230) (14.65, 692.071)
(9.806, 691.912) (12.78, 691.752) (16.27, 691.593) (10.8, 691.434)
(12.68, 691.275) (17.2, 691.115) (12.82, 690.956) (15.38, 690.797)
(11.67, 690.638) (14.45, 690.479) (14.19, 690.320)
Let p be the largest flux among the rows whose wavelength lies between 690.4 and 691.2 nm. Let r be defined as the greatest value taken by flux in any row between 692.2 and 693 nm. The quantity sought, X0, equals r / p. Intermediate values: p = 17.2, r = 16.07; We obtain 0.93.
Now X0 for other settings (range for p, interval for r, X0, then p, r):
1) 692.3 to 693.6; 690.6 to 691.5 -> 1.01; 17.1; 17.2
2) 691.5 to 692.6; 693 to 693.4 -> 0.81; 16.27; 13.12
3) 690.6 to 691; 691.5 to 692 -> 1.06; 15.38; 16.27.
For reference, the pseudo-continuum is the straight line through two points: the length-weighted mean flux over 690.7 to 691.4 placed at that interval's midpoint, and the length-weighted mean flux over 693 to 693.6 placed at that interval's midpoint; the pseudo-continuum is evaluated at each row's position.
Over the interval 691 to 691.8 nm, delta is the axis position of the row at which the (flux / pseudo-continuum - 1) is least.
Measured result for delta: 691.434 nm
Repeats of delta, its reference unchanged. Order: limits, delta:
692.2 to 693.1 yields 692.868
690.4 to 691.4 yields 690.638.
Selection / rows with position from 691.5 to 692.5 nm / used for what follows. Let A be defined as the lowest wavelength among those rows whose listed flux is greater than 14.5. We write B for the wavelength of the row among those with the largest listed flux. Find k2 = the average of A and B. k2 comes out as 691.59 nm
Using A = 691.593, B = 691.593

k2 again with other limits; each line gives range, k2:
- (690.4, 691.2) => 690.96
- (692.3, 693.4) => 692.63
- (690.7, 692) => 690.96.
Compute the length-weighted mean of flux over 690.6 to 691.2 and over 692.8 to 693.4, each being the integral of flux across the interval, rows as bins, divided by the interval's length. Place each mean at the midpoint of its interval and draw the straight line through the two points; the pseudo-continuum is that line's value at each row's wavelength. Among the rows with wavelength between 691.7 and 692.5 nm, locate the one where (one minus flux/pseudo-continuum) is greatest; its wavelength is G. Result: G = 691.912 nm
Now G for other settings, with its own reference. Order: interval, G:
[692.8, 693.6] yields 693.187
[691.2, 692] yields 691.912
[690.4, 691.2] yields 690.638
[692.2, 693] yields 692.868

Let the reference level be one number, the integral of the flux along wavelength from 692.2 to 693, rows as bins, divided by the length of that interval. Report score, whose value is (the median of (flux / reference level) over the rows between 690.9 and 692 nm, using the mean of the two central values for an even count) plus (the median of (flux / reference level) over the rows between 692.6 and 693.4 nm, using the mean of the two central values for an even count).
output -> 1.71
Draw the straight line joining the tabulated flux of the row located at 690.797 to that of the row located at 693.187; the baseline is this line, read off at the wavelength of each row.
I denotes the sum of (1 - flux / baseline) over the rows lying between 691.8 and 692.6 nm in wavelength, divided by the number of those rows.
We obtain -0.08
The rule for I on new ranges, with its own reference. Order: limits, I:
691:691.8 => 0.03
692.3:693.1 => -0.14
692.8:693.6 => -0.15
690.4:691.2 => 0.07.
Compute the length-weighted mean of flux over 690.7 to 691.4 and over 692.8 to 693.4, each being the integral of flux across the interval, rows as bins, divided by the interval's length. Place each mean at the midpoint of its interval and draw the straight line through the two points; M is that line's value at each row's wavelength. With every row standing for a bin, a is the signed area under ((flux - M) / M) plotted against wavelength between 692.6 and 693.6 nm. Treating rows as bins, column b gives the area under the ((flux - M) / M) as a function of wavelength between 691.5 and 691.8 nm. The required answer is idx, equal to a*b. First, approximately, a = 0.13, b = 0.021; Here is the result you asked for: 0.003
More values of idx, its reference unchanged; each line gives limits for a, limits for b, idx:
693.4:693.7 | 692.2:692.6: 0.007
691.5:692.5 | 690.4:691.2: 0.000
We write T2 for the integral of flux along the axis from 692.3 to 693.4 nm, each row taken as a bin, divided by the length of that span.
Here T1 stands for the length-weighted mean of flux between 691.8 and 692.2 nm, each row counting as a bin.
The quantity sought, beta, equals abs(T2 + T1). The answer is 26.3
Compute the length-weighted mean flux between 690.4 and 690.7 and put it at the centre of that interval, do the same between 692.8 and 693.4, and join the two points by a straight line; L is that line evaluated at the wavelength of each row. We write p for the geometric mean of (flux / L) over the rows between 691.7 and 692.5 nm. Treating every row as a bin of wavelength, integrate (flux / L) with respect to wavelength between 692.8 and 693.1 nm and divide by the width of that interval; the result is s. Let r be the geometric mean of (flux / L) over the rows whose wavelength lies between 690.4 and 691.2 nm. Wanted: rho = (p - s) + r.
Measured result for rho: 1.16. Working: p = 1.06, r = 1.09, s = 0.99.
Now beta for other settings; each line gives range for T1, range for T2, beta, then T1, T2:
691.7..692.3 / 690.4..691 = 26.9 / 13.3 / 13.6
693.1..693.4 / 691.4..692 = 24.8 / 12.2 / 12.6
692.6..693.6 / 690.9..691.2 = 28.8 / 13.7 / 15.1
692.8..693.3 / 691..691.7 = 26.1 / 12.0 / 14.1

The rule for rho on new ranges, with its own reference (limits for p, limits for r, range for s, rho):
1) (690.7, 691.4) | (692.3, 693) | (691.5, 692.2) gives 1.21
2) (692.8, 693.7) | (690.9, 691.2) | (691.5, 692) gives 1.21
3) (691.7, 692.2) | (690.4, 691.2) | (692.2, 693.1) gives 0.90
